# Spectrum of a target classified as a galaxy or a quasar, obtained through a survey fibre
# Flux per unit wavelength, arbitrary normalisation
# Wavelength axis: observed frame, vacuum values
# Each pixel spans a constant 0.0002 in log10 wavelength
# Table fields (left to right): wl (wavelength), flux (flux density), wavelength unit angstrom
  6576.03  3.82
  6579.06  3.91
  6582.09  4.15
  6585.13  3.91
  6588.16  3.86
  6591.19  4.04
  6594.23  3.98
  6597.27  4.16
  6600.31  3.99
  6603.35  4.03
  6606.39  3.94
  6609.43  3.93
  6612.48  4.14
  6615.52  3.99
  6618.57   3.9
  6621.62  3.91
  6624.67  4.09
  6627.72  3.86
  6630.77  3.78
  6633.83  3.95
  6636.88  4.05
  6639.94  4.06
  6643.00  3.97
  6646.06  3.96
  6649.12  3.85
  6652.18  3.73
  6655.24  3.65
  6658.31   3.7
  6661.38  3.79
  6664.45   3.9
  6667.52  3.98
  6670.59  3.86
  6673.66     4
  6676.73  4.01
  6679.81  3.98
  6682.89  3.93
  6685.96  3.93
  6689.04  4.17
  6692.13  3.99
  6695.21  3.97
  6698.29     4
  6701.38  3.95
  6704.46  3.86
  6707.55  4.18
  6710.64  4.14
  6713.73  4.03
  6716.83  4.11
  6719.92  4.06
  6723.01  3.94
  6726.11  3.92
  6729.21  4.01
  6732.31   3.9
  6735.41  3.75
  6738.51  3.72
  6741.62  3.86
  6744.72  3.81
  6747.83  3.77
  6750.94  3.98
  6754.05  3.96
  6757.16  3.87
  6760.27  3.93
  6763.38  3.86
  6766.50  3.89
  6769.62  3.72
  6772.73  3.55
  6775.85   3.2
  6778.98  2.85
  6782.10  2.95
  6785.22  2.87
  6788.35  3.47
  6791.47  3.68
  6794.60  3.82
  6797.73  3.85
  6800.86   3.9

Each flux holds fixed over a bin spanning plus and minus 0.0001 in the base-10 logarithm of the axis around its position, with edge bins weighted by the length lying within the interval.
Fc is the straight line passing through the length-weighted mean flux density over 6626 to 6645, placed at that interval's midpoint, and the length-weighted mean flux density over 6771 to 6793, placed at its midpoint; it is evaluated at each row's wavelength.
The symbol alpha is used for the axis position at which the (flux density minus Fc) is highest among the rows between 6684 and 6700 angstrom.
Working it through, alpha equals 6689.04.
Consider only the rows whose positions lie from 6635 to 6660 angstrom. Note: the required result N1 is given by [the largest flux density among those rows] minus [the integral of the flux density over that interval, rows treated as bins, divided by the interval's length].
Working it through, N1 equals 0.19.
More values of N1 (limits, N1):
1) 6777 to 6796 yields 0.55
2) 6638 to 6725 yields 0.23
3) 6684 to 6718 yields 0.15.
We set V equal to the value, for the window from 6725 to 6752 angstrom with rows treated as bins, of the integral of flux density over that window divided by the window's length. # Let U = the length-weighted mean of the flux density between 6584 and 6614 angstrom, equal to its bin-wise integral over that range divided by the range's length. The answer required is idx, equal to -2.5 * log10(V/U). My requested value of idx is 0.04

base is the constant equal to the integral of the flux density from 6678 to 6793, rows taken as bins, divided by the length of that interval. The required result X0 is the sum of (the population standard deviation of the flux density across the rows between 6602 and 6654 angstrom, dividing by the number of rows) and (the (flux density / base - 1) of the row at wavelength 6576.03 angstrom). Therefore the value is 0.11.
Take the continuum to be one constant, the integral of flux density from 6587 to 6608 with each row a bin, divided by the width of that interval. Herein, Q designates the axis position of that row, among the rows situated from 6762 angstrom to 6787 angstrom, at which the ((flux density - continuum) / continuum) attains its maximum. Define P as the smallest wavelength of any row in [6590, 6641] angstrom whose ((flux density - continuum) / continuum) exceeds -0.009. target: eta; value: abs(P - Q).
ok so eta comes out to 175.3 angstrom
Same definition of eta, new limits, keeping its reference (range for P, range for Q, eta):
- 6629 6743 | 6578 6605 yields 39.6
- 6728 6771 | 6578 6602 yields 131.9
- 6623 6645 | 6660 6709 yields 82.9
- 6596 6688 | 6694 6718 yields 110.3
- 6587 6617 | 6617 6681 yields 33.5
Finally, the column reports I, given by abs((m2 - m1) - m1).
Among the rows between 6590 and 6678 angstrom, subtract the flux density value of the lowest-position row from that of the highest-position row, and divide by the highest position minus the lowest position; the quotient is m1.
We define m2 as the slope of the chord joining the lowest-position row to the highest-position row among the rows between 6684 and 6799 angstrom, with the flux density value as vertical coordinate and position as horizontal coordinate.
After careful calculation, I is 0.0000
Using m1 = -0.0004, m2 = -0.0007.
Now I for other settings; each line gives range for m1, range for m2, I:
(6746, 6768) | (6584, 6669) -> 0.0120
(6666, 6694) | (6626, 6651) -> 0.0013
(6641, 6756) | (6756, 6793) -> 0.0054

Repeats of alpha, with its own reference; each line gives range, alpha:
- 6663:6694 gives 6689.04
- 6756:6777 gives 6760.27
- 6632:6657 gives 6639.94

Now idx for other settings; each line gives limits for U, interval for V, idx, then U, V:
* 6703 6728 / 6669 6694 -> 0.01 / 4.03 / 3.98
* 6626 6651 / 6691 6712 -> -0.02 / 3.93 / 4.01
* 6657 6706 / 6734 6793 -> 0.09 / 3.94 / 3.61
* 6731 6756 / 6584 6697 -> -0.03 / 3.84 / 3.94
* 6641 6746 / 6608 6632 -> -0.01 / 3.93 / 3.95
